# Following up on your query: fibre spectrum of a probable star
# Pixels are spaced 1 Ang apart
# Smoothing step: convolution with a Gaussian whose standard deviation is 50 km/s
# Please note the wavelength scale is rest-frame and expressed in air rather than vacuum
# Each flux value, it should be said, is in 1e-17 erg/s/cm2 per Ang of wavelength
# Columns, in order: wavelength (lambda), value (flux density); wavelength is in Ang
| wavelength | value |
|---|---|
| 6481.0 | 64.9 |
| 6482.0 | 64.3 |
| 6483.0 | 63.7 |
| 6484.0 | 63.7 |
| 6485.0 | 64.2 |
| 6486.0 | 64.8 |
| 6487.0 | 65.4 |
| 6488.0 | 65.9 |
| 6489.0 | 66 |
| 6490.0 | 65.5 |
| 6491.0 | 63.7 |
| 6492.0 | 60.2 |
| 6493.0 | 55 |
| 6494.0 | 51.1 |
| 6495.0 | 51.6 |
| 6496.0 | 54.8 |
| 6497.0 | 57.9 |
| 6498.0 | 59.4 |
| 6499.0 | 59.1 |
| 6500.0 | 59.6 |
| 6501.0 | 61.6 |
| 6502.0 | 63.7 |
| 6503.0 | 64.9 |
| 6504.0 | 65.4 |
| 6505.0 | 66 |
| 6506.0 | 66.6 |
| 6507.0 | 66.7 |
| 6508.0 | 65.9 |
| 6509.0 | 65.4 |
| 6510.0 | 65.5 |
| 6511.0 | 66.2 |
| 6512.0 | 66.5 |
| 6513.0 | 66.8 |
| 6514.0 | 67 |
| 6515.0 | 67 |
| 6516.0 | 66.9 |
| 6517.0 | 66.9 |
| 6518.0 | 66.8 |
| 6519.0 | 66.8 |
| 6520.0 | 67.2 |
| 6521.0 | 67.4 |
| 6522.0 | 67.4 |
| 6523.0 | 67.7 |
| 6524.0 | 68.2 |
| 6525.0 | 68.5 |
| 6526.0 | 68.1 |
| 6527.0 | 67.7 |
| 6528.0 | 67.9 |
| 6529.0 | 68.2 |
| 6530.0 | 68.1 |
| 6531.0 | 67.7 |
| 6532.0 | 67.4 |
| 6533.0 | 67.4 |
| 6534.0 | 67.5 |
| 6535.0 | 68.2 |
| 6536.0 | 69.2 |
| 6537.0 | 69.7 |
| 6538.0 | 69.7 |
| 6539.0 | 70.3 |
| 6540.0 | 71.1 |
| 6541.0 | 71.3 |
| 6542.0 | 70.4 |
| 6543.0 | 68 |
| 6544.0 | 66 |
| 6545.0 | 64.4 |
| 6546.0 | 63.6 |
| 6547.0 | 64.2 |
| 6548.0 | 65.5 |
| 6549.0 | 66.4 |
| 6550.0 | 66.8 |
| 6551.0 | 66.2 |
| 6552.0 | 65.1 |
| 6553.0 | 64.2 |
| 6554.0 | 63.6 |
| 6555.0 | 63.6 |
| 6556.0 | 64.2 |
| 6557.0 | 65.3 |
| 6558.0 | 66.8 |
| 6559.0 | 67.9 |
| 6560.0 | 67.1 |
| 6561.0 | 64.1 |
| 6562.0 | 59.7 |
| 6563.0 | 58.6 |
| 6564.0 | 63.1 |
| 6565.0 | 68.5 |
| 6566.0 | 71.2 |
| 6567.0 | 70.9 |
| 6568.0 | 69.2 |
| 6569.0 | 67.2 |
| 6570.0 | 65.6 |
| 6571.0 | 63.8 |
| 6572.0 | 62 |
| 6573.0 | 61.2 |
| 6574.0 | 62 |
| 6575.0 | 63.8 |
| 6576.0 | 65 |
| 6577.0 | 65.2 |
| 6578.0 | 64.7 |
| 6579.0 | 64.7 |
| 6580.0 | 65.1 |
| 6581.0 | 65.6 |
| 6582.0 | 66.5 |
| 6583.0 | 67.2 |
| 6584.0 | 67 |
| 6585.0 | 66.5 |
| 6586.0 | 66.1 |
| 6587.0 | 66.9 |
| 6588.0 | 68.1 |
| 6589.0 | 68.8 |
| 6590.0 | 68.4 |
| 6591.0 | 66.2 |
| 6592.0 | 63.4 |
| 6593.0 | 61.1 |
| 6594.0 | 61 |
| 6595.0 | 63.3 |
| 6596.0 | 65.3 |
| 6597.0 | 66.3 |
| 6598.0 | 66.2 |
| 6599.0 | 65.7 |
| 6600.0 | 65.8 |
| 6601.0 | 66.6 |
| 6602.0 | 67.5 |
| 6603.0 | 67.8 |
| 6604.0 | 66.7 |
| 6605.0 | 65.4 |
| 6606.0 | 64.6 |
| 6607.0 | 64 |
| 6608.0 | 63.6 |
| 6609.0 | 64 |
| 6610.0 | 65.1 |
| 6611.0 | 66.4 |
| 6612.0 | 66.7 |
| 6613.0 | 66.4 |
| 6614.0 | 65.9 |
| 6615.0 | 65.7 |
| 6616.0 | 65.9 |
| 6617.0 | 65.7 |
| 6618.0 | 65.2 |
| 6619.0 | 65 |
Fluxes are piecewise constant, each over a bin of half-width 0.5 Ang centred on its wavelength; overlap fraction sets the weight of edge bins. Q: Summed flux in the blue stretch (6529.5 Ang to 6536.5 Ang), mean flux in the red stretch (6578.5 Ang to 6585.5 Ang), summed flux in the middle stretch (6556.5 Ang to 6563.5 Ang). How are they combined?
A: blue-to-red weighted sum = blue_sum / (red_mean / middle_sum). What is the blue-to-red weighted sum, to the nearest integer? 3234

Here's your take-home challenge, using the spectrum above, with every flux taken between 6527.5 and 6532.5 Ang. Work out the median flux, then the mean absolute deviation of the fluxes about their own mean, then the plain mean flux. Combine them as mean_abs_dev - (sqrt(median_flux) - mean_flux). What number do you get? 59.9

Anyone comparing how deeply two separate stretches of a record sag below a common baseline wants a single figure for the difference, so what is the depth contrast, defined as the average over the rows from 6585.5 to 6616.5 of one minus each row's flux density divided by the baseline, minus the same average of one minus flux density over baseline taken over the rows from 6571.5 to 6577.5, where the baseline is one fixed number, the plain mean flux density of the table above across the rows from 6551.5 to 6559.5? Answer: -0.038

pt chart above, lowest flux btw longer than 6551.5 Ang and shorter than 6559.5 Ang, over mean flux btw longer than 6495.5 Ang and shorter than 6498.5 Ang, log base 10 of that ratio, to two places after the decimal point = 0.04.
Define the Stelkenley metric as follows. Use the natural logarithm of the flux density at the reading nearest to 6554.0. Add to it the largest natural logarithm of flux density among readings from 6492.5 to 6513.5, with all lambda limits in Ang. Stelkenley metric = 8.35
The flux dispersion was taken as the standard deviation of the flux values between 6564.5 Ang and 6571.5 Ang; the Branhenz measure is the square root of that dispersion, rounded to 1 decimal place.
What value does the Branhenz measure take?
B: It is 1.6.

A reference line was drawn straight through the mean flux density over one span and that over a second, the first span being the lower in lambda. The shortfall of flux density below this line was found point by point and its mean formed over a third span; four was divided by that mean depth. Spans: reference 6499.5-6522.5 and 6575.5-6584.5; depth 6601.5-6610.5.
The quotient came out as 20.8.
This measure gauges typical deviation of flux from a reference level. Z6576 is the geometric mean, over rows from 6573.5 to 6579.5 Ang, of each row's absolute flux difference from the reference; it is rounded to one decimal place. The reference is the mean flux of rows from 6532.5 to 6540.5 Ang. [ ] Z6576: 4.8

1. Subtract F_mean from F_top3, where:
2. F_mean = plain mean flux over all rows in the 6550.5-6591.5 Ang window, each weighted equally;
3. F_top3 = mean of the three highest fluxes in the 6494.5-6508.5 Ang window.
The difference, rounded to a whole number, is 1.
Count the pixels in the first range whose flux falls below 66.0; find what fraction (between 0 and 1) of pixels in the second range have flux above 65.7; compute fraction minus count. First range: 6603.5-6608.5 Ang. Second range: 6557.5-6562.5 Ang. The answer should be -3.4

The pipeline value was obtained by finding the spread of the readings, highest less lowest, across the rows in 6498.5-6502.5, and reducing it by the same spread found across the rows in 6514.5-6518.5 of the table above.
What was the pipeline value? 4.4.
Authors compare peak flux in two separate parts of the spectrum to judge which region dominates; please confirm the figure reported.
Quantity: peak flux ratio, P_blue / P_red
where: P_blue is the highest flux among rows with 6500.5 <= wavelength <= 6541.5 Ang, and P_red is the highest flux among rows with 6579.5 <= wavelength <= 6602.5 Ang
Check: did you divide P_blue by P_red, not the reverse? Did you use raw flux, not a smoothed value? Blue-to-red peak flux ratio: 1.04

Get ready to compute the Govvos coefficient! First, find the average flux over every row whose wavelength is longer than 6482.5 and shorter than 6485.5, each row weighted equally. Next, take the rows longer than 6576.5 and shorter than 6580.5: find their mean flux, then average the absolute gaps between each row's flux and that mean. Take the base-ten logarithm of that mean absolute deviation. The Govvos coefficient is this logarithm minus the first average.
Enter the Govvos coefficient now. -64.5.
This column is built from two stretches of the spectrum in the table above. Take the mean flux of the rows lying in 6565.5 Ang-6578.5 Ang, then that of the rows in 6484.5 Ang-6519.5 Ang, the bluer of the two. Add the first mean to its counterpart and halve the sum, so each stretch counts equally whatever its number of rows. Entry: 64.4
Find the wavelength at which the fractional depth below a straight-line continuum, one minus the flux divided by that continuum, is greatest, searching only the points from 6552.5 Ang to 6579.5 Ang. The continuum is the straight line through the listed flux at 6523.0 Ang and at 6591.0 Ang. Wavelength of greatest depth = 6563.0 Ang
